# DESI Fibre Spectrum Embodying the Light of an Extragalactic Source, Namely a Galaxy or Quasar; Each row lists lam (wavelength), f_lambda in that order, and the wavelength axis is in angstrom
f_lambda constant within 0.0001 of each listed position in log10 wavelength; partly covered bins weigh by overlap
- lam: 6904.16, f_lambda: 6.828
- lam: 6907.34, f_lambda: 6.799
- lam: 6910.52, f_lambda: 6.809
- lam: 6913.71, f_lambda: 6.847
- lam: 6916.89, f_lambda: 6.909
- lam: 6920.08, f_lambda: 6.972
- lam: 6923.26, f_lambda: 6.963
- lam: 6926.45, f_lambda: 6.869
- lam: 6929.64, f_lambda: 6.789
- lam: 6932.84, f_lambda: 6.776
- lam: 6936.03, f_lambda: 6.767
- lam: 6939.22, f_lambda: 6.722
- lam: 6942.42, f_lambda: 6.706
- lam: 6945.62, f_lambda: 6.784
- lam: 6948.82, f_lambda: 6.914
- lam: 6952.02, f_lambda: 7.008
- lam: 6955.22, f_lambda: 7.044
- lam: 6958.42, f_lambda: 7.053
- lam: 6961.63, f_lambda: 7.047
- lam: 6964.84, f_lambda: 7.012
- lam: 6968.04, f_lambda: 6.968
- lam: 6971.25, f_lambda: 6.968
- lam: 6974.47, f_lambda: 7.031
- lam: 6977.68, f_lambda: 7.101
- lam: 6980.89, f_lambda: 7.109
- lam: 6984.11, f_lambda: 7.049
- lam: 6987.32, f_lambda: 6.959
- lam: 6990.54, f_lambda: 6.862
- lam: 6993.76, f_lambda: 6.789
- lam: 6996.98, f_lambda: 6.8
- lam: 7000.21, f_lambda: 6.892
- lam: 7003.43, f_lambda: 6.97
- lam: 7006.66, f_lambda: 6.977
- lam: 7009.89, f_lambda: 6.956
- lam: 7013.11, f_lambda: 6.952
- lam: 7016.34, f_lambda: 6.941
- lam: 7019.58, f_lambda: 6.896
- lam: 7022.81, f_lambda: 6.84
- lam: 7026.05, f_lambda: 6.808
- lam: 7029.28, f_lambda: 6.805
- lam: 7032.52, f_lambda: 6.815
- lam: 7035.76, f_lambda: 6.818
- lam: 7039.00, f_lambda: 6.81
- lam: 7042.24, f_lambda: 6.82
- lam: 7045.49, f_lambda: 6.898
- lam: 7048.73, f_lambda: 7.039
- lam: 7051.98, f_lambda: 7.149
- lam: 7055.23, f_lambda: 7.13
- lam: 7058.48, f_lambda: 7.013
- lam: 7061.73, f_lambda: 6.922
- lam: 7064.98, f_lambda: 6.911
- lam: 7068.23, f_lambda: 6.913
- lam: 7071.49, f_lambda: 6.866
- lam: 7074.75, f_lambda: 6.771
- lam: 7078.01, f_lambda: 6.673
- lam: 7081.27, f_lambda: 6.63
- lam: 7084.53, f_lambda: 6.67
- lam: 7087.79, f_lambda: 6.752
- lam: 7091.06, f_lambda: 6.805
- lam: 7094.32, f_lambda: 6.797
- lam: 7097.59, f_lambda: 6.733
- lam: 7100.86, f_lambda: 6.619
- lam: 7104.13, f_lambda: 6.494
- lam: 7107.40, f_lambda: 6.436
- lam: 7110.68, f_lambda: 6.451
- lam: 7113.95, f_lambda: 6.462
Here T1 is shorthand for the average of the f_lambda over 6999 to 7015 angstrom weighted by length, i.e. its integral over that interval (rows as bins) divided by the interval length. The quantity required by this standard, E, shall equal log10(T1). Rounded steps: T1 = 6.95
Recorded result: 0.842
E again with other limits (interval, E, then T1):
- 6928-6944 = 0.829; 6.75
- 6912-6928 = 0.840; 6.91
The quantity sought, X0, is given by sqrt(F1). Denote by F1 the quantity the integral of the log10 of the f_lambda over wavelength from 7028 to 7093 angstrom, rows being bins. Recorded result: 7.4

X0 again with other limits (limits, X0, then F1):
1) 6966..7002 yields 5.5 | 30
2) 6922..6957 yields 5.4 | 29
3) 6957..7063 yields 9.4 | 89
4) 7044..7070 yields 4.7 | 22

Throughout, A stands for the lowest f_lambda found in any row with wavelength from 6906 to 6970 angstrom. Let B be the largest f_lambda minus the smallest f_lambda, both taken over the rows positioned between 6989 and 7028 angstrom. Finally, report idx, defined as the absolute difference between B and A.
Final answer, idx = 6.52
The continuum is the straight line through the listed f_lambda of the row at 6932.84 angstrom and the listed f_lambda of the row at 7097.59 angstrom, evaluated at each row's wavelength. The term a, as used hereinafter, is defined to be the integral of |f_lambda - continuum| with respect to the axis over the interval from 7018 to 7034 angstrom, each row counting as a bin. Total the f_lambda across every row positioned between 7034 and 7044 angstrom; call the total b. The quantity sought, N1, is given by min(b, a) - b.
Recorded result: -19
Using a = 1.3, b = 20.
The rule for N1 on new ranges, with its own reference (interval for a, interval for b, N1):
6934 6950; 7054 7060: -13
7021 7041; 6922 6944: -46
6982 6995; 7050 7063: -26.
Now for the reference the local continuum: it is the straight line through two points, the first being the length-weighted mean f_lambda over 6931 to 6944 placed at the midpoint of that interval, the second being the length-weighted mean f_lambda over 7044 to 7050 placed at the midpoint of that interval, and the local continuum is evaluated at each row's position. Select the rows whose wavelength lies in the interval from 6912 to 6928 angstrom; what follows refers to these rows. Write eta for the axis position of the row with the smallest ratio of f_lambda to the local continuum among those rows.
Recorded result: 6926.45 angstrom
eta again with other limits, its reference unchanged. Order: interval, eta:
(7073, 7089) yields 7081.27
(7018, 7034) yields 7029.28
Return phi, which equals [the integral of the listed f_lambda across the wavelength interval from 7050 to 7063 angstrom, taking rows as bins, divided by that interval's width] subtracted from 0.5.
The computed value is -6.55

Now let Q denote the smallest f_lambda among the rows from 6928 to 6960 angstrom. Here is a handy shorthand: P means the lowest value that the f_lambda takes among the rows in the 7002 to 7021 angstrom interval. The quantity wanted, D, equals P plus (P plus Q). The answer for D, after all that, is 20.5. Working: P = 6.896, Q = 6.706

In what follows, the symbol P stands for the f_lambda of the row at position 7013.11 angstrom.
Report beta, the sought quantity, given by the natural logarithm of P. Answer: 1.94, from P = 6.952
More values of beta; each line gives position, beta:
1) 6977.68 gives 1.96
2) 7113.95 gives 1.87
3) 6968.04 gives 1.94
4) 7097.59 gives 1.91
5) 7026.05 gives 1.92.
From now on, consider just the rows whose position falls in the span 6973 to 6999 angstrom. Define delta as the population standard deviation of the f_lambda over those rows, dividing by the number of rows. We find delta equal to 0.12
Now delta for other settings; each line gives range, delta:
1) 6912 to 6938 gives 0.08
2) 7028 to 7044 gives 0.01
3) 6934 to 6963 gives 0.14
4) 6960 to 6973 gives 0.03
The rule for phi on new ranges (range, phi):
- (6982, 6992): -6.47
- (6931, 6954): -6.31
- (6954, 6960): -6.55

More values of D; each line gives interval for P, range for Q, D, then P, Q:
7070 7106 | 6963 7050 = 19.8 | 6.494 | 6.789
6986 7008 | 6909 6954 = 20.3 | 6.789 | 6.706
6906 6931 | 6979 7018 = 20.4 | 6.789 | 6.789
